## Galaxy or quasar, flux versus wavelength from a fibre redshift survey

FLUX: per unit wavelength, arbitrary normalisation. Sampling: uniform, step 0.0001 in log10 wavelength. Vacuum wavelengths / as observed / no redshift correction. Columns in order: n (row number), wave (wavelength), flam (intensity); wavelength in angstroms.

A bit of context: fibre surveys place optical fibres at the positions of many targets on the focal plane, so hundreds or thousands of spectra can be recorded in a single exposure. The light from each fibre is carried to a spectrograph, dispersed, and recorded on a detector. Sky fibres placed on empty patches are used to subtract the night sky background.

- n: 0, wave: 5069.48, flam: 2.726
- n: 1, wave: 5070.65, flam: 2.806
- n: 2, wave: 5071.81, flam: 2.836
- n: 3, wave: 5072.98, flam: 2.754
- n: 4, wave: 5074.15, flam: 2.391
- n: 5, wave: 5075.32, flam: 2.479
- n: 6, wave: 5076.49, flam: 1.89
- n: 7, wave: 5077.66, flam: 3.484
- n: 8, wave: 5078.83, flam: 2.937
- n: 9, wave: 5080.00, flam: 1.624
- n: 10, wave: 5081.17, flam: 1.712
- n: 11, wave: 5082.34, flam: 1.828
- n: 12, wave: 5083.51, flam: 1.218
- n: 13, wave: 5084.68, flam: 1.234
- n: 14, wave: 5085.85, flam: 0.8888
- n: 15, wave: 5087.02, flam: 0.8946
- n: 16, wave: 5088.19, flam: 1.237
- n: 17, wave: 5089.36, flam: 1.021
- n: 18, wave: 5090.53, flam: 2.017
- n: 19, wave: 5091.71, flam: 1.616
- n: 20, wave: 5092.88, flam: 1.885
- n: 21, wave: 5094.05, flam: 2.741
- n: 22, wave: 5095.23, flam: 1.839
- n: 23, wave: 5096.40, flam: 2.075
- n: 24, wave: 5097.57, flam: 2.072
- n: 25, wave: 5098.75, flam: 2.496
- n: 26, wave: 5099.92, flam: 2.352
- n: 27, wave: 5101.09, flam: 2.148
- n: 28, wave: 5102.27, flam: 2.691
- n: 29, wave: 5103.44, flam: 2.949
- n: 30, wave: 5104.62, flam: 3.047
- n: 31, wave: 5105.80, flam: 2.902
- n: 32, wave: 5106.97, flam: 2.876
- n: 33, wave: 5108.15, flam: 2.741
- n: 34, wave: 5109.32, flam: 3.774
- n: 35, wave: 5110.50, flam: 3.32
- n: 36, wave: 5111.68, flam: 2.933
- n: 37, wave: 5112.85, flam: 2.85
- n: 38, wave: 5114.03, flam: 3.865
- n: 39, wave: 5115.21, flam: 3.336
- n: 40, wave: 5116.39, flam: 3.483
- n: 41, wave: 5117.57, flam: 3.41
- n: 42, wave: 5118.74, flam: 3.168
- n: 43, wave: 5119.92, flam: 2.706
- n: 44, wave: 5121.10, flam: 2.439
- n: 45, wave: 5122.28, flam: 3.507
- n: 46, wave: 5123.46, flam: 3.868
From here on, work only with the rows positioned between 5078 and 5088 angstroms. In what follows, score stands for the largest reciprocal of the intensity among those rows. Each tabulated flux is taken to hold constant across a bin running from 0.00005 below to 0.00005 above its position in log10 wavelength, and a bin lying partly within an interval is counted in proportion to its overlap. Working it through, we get 1.1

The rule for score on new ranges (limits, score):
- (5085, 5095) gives 1.1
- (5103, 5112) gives 0.4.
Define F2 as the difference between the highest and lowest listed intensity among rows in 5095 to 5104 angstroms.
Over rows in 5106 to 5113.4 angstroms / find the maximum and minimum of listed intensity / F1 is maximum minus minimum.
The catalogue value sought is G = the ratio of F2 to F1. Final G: 1.1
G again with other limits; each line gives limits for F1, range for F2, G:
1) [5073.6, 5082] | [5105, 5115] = 0.6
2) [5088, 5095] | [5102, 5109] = 0.2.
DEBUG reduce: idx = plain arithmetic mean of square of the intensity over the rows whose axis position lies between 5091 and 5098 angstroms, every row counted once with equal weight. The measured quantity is 4.3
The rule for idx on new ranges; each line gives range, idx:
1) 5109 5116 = 11.3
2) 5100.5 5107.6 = 7.8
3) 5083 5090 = 1.2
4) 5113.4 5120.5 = 11.2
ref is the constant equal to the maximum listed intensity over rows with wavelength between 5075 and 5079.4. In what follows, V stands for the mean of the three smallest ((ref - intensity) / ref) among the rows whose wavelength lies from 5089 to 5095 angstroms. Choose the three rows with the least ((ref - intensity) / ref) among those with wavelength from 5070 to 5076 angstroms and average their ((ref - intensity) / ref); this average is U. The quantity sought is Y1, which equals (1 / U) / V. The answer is 14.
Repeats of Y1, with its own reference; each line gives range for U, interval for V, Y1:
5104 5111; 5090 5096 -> 92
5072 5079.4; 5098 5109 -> 55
